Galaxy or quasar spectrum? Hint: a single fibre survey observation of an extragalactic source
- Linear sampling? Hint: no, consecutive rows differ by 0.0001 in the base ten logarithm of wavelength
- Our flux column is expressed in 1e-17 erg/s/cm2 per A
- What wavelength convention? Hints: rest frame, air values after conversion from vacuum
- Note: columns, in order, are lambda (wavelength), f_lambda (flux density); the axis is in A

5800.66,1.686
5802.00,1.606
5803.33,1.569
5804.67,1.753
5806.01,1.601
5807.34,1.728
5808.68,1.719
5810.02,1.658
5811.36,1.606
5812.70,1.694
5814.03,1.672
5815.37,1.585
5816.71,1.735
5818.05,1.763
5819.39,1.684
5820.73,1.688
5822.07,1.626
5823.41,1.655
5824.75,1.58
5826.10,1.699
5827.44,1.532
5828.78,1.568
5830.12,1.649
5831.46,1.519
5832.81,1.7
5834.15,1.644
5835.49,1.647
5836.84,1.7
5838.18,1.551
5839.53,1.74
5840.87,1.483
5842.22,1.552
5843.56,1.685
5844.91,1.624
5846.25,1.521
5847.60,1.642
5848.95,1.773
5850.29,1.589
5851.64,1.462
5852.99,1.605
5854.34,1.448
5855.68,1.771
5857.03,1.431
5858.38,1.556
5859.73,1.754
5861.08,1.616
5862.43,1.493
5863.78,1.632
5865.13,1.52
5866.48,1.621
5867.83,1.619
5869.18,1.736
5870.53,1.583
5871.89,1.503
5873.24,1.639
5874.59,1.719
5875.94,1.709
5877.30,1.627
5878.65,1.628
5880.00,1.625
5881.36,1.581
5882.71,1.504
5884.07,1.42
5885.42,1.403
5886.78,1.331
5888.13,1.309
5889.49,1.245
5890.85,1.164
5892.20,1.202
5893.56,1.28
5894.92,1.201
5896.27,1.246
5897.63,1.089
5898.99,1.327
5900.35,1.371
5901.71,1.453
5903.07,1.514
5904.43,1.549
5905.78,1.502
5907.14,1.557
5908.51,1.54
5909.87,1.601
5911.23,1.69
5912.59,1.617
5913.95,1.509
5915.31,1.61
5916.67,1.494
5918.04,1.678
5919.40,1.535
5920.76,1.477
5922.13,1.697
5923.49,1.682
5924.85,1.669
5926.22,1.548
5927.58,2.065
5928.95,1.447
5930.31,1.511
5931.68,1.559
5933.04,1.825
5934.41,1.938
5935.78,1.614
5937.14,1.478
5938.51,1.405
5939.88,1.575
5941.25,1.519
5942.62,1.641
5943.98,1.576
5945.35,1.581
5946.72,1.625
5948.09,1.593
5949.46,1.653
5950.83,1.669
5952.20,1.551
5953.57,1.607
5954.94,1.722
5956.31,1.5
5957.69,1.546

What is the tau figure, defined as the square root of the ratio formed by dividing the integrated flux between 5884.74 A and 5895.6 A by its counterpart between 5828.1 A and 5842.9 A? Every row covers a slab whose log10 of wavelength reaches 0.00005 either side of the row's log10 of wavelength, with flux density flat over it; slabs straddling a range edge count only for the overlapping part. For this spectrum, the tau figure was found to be 0.76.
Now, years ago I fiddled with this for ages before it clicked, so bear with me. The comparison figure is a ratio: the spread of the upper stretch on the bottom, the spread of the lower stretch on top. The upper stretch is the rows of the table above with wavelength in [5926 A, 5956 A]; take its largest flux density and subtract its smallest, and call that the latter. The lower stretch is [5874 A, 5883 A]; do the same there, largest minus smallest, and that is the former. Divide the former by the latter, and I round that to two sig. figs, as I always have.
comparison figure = 0.33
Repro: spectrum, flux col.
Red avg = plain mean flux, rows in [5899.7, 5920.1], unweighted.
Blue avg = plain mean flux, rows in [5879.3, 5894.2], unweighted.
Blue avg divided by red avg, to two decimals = 0.88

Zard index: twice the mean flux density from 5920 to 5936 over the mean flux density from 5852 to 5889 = 2.13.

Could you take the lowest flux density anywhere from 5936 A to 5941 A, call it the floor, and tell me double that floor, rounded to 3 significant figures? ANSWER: 2.81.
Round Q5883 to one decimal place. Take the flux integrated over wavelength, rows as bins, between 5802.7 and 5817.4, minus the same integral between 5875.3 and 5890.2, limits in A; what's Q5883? 2.3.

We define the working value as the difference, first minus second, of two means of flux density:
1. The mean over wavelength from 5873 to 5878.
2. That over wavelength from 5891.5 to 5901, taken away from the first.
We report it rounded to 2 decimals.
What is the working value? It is 0.43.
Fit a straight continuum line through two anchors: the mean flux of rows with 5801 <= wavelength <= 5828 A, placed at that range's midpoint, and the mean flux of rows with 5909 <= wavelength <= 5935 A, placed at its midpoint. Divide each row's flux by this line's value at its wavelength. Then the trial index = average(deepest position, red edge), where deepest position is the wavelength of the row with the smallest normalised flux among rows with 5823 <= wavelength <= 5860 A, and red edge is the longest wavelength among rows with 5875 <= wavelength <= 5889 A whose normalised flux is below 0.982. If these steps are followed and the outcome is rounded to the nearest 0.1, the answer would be 5872.6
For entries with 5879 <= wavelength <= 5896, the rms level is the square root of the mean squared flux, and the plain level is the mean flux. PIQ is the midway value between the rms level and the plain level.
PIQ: 1.36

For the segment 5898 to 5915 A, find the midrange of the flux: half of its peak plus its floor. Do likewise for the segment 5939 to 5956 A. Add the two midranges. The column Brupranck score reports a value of 3.1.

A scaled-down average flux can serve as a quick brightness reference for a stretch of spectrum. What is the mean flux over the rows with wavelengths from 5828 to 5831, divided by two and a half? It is 0.64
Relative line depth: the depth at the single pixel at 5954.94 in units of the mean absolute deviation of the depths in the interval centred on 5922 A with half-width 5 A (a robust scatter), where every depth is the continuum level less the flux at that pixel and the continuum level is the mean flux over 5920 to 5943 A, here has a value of -1.2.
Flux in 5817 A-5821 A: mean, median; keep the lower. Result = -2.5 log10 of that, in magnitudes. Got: -0.568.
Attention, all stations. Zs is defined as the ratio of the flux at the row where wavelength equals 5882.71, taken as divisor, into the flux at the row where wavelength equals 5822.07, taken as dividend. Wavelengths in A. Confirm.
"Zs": 1.08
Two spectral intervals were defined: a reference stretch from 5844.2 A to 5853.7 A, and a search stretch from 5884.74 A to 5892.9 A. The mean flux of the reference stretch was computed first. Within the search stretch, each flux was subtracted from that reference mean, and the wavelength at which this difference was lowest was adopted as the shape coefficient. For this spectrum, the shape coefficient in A 5885.42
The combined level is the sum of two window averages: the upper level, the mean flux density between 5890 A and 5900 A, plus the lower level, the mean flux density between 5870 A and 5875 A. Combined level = 2.83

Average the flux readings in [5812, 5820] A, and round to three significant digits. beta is 1.69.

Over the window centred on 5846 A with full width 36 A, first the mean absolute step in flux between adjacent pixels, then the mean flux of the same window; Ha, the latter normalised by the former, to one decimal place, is 11.2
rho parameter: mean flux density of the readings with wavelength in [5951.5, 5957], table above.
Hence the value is 1.59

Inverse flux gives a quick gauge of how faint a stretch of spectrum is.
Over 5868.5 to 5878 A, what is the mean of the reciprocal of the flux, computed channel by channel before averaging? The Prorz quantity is 0.609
